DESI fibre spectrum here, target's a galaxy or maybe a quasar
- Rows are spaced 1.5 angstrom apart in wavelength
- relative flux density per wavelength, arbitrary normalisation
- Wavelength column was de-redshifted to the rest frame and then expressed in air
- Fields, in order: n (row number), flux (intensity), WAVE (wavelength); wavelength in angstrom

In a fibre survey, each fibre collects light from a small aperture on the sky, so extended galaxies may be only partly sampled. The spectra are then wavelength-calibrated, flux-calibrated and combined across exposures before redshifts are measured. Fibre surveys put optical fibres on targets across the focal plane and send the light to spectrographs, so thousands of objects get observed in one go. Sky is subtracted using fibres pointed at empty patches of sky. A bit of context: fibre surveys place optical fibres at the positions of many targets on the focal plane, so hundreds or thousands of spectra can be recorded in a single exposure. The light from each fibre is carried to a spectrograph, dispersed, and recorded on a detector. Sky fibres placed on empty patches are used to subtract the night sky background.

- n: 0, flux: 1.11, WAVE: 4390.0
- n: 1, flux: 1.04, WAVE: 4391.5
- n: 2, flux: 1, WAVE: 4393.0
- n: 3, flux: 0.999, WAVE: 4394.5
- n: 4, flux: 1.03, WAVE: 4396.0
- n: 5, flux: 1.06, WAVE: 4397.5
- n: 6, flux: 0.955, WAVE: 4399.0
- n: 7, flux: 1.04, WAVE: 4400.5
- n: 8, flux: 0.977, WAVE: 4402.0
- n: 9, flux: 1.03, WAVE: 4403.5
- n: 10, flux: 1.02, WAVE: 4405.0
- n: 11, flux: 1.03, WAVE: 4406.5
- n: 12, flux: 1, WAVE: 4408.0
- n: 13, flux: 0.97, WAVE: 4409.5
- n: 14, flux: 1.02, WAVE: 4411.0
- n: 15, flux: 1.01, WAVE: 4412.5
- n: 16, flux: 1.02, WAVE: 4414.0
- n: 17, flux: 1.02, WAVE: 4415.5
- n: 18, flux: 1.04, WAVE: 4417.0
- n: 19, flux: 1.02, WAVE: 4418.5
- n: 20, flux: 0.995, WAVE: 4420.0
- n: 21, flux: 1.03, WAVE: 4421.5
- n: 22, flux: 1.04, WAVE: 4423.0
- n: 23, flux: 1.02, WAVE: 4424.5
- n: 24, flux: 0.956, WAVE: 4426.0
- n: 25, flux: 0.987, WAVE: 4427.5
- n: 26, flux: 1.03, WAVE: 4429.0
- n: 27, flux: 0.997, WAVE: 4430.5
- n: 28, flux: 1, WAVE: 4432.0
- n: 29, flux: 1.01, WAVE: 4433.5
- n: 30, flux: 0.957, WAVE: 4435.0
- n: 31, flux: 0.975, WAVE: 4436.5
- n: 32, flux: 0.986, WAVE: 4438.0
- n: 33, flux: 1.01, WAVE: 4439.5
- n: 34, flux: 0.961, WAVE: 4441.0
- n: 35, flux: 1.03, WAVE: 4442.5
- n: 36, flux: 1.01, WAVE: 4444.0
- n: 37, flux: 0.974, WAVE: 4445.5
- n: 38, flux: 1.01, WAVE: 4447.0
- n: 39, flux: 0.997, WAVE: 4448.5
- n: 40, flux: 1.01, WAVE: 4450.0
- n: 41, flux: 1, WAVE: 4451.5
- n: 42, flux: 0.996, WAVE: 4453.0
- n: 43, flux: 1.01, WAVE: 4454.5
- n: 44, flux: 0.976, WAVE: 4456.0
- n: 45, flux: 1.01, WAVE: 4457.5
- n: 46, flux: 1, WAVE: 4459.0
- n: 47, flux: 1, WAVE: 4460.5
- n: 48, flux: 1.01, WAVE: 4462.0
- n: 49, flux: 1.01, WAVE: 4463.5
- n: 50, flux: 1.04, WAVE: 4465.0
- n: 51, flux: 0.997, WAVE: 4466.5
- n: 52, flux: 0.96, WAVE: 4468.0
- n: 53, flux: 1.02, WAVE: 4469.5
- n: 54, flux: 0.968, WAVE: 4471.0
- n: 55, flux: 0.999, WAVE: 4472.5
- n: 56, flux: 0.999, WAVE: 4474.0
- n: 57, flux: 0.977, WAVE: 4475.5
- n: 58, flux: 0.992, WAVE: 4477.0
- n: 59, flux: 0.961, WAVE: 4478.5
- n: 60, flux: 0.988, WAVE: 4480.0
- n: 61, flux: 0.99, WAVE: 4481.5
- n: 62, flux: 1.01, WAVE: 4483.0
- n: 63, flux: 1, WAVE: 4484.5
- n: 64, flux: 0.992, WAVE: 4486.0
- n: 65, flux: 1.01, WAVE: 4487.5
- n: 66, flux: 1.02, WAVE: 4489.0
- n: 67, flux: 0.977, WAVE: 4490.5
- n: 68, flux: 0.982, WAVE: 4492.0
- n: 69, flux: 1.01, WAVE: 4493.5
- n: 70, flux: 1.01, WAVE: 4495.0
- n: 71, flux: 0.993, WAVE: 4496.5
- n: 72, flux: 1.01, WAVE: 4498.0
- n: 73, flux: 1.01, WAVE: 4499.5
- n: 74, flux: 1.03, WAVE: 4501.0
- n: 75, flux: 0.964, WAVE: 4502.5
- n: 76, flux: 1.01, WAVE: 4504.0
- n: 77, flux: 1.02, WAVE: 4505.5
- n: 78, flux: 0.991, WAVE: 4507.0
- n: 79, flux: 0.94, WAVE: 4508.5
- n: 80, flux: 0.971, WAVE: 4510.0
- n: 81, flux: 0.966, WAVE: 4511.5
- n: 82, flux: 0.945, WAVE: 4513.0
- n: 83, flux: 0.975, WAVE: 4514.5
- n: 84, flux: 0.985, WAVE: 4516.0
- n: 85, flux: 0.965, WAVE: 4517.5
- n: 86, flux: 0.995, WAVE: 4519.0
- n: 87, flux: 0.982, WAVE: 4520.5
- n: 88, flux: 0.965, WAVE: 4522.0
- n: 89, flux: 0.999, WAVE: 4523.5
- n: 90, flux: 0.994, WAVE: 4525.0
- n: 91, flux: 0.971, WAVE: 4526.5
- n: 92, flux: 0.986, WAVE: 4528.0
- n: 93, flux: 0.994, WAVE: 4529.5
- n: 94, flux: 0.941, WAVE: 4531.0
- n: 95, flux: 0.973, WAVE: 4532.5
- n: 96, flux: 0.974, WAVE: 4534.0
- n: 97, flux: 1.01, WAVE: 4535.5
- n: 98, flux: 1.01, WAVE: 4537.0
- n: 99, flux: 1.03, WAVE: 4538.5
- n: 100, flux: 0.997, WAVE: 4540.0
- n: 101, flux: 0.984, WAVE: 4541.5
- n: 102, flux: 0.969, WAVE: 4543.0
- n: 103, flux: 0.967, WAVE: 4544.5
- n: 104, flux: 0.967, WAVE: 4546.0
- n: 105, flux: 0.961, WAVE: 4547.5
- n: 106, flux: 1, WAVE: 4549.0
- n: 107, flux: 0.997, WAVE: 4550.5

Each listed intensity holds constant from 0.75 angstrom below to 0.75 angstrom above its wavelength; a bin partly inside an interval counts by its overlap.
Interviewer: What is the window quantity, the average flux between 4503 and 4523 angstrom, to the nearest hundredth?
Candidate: 0.98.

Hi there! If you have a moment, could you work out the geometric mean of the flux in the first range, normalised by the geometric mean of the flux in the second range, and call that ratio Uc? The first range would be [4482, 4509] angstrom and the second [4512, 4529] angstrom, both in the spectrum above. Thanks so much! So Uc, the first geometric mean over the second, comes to 1.02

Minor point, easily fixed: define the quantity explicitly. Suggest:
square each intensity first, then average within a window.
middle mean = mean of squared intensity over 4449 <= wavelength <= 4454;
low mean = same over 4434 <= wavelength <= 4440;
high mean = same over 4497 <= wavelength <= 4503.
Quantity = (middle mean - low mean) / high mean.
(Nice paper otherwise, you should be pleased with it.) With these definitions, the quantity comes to 0.039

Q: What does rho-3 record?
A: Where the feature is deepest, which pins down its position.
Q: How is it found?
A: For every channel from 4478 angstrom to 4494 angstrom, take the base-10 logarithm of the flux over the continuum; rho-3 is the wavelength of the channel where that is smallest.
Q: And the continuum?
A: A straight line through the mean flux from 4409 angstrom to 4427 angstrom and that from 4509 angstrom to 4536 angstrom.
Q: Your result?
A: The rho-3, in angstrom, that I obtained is 4478.5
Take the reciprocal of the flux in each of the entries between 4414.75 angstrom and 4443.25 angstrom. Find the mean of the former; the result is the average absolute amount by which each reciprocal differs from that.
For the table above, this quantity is 0.0228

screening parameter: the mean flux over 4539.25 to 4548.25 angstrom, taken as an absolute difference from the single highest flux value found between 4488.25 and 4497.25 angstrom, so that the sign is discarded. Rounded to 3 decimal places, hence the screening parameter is 0.046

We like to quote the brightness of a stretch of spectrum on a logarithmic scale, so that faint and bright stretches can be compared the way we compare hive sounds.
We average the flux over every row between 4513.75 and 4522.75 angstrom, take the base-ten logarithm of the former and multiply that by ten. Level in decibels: -0.10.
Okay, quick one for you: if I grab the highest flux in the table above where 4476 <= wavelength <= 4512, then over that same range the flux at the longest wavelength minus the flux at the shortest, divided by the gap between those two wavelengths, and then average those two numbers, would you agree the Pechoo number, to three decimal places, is 0.515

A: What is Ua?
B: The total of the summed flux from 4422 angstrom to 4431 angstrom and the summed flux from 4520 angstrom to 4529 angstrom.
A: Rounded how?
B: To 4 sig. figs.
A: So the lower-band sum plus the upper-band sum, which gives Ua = 11.93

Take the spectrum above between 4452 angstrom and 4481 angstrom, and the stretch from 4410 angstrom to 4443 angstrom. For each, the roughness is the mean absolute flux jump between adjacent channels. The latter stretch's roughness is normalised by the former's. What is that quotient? 1.06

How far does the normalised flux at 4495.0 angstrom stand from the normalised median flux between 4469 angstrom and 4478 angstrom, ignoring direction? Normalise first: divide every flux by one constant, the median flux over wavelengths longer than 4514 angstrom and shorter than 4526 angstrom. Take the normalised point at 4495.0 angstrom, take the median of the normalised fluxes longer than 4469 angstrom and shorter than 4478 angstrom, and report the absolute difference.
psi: 0.015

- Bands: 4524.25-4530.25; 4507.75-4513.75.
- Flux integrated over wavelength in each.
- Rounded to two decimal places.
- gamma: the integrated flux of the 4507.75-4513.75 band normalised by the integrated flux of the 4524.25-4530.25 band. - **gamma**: 0.97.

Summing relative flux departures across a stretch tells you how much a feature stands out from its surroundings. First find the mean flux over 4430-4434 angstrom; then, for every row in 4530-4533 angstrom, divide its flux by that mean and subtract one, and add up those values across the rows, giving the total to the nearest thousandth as -0.090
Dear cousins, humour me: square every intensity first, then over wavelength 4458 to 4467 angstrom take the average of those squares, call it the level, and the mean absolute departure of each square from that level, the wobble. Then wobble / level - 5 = -4.98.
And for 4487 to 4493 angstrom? -4.96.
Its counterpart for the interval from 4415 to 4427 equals -4.96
